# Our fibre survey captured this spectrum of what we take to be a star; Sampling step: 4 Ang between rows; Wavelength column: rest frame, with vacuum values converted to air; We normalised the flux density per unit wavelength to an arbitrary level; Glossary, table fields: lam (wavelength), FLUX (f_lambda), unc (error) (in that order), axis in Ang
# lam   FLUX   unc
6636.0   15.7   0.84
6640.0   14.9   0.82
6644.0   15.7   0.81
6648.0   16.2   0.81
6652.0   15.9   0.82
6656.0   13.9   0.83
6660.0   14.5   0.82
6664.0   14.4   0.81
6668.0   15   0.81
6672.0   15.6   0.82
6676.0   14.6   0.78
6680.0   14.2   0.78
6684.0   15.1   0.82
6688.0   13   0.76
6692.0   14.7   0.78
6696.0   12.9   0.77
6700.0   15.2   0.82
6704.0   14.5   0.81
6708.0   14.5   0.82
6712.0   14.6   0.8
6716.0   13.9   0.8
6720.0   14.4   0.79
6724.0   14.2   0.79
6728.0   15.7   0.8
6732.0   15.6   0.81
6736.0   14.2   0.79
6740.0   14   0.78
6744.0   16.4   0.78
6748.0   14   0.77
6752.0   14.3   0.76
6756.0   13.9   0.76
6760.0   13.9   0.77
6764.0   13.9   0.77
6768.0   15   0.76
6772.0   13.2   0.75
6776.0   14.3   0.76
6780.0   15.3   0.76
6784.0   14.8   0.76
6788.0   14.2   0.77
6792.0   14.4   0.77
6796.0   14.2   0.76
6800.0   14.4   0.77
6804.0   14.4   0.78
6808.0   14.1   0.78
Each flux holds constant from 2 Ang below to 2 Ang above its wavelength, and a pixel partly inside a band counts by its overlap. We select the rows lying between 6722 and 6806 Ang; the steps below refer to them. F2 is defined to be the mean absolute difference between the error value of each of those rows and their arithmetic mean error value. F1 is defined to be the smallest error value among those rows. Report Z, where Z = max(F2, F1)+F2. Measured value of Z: 0.762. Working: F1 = 0.750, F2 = 0.012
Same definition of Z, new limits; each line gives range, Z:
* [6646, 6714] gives 0.778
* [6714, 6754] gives 0.772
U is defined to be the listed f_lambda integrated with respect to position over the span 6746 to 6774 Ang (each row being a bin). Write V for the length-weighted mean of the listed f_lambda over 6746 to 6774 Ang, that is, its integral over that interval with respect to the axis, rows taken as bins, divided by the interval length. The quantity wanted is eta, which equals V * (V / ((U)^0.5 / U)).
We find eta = 3900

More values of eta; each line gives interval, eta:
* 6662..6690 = 4278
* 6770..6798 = 4123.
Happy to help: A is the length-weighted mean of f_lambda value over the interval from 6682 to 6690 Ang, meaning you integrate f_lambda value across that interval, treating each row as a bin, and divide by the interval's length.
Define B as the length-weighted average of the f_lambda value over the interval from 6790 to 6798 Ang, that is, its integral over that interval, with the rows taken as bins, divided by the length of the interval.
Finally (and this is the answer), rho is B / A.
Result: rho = 1.02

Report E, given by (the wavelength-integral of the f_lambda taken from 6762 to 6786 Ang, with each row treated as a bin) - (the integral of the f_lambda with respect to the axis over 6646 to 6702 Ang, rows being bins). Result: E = -475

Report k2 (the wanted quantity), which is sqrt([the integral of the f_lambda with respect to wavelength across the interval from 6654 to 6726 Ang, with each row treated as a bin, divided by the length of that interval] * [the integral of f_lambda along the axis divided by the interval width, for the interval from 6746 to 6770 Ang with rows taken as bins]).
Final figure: 14.3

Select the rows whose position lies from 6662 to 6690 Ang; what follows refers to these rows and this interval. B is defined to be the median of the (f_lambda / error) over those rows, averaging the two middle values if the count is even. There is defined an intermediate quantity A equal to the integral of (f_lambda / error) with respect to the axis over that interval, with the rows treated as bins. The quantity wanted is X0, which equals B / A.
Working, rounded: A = 511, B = 18.4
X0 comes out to 0.0360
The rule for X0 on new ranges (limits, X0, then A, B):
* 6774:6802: 0.0352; 532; 18.7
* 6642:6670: 0.0358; 518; 18.5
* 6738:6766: 0.0349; 521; 18.2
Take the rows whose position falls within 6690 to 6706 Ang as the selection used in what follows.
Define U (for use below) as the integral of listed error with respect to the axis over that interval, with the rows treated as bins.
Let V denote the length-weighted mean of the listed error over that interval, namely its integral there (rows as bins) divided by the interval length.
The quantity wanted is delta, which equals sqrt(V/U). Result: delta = 0.250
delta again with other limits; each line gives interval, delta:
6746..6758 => 0.289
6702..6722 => 0.224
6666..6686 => 0.224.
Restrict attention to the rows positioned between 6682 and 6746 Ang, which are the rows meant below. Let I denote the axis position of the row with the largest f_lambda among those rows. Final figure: 6744.0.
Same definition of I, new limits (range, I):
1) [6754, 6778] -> 6768.0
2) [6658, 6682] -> 6672.0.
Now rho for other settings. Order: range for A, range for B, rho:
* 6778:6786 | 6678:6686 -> 0.97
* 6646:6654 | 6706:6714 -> 0.91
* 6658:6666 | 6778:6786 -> 1.04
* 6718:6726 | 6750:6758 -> 0.99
